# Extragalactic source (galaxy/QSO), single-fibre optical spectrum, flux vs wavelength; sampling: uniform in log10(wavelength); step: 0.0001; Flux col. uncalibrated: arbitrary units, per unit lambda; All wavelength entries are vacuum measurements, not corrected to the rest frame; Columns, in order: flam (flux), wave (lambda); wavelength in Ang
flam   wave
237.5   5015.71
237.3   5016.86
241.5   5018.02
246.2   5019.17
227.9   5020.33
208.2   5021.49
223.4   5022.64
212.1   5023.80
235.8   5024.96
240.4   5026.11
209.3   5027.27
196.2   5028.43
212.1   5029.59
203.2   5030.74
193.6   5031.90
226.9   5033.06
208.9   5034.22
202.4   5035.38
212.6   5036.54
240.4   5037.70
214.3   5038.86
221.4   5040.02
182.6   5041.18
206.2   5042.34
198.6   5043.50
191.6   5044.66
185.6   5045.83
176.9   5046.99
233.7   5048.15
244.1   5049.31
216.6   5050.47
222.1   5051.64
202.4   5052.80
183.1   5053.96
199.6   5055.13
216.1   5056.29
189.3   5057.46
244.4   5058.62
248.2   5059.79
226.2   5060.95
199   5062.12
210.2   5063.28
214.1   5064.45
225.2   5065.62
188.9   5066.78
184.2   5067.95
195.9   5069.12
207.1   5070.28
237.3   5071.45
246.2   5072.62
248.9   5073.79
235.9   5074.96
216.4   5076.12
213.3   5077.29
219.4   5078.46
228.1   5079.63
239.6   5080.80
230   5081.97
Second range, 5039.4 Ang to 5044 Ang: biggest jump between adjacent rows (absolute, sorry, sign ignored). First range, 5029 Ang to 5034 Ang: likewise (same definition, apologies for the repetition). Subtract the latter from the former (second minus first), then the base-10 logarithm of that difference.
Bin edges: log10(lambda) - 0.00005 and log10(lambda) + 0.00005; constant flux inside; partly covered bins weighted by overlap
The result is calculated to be 0.7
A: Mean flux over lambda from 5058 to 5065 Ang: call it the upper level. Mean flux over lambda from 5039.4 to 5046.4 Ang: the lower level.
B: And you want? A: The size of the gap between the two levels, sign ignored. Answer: 26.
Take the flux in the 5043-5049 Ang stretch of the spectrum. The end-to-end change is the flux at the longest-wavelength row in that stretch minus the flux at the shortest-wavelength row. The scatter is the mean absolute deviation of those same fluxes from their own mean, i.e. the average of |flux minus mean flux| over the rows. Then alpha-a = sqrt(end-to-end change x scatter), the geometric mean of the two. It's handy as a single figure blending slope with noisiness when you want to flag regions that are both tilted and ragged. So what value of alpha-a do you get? 23.0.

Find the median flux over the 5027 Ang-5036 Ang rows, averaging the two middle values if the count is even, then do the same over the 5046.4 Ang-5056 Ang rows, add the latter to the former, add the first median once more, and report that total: 622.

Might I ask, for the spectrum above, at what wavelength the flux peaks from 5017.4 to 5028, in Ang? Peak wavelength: 5019.17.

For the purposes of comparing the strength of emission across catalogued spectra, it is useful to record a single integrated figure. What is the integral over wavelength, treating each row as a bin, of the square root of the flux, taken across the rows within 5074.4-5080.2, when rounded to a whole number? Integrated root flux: 87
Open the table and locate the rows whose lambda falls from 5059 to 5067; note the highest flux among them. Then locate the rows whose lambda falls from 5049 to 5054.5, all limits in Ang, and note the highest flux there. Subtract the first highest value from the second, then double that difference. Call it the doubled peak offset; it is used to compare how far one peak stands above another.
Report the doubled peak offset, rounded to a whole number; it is -8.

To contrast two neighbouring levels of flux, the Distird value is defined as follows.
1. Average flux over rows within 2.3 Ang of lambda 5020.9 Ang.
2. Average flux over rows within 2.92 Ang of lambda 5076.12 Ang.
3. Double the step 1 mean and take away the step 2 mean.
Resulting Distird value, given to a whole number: 226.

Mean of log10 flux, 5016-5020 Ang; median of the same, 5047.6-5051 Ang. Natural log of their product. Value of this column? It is 1.73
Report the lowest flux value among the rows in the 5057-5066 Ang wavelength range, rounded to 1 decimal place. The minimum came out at 189.3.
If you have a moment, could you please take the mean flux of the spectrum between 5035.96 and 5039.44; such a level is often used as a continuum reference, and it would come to 222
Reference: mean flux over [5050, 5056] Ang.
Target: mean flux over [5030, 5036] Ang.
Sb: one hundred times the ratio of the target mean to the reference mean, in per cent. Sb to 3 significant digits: 101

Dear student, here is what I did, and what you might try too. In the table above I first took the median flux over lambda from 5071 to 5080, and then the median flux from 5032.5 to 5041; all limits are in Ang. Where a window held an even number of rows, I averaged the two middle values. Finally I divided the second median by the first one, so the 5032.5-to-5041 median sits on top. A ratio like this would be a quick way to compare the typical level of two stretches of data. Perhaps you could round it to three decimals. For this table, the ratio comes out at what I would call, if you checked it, 0.924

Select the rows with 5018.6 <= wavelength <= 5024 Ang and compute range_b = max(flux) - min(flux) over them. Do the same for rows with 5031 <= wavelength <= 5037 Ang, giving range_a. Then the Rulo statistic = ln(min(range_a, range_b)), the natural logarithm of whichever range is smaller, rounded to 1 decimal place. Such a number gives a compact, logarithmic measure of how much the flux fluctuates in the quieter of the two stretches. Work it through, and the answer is 3.5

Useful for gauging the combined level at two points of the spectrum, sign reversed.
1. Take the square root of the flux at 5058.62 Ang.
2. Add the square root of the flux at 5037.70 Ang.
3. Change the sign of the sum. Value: -31.1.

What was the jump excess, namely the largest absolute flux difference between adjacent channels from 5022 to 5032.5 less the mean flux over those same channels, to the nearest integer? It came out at -183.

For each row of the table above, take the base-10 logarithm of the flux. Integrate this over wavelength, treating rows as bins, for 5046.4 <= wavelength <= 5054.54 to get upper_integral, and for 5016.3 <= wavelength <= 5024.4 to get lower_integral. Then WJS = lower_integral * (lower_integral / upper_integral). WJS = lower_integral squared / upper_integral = 19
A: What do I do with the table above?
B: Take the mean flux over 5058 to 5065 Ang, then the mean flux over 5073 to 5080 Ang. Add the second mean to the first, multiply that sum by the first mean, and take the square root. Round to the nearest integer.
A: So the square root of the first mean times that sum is 318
